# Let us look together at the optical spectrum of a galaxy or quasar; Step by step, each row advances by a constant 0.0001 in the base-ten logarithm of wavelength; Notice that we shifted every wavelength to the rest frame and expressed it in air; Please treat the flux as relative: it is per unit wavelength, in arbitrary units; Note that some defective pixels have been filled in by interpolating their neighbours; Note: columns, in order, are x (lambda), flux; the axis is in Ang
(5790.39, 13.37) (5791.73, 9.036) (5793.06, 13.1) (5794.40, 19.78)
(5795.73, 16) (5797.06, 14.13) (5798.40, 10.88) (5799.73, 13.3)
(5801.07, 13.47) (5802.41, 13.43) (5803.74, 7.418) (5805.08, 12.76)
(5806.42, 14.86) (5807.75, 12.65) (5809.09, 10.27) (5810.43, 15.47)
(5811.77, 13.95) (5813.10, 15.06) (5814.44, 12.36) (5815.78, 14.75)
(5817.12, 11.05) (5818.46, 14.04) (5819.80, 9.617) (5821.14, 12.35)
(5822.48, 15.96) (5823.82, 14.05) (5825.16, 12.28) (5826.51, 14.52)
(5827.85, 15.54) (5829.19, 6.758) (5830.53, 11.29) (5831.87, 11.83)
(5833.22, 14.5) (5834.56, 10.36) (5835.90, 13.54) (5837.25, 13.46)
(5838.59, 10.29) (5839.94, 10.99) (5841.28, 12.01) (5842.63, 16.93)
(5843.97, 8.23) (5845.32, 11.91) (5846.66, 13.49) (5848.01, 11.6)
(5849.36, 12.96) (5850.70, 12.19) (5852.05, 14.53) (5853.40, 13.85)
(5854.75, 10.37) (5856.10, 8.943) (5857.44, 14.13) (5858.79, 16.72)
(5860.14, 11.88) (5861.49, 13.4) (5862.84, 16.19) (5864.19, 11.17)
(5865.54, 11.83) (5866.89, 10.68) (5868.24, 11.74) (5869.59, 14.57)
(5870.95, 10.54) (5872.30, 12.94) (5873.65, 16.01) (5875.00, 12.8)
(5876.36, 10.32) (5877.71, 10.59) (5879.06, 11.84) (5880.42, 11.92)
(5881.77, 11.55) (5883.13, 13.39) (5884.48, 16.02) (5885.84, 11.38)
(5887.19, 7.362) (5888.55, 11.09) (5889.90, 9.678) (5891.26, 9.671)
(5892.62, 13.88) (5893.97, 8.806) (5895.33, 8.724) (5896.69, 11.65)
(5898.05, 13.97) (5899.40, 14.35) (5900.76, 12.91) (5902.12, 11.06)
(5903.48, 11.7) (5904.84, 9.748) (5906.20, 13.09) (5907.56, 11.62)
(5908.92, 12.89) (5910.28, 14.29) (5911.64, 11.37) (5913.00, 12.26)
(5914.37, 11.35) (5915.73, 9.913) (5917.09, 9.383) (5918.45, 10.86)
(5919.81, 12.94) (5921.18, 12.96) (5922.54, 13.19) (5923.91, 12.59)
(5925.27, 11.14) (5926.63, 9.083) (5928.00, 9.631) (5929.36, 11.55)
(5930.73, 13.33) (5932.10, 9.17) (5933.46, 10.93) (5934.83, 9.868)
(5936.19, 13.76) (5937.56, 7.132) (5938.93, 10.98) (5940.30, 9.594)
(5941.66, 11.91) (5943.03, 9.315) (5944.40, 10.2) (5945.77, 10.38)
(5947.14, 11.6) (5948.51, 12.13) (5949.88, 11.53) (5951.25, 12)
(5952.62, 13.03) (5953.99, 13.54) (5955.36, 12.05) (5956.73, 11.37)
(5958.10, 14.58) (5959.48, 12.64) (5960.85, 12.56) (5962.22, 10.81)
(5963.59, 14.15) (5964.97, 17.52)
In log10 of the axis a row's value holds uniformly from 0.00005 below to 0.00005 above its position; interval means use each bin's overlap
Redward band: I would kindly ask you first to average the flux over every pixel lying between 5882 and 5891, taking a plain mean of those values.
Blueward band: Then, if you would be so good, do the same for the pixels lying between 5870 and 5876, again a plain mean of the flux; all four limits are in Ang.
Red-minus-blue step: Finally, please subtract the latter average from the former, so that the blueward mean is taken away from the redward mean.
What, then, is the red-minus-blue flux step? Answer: -1.6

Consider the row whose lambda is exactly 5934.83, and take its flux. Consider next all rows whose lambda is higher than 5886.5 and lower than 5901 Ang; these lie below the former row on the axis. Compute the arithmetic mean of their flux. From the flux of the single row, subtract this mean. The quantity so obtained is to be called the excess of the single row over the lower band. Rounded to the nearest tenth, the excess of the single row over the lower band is -1.2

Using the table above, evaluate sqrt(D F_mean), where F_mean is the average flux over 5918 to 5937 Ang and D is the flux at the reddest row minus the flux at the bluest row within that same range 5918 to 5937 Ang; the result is 6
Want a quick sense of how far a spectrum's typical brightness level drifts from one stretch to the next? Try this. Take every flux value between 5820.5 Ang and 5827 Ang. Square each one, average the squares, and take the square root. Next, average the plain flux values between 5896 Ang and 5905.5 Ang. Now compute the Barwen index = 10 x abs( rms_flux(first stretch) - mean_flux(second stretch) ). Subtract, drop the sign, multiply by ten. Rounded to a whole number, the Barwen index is 17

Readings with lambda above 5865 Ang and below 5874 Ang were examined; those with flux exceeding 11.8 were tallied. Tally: 4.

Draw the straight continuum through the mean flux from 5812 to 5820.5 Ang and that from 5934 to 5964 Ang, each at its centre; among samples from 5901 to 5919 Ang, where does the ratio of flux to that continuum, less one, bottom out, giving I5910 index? 5917.09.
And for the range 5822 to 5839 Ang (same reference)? 5829.19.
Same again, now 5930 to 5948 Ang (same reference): 5937.56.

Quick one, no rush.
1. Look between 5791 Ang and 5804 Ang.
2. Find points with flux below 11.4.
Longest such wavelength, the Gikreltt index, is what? 5803.74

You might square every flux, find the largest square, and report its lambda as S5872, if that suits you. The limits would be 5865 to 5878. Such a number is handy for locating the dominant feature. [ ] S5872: 5873.65 Ang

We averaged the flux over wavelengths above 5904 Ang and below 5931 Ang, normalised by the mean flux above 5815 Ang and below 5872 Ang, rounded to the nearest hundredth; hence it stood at 0.93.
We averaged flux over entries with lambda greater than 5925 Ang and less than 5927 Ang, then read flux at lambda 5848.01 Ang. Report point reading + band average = 21.7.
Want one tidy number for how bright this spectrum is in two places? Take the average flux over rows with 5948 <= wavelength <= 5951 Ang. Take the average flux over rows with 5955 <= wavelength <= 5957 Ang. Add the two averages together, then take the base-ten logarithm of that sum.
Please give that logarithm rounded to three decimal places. 1.372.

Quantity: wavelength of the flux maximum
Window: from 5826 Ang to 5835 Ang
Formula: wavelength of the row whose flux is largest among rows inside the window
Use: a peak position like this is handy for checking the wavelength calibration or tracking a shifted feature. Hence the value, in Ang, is 5827.85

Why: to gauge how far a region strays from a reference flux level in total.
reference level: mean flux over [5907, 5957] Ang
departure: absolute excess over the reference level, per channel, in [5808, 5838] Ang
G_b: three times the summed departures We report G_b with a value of 152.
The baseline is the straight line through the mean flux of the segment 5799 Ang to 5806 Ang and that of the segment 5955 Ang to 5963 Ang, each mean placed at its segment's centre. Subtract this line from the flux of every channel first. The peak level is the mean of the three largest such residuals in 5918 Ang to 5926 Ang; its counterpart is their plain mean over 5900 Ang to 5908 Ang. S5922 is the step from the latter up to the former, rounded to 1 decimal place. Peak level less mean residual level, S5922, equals 1.3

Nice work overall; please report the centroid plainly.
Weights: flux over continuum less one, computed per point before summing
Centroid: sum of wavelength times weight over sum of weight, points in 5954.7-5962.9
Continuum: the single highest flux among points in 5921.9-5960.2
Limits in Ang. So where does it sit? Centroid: 5959.0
